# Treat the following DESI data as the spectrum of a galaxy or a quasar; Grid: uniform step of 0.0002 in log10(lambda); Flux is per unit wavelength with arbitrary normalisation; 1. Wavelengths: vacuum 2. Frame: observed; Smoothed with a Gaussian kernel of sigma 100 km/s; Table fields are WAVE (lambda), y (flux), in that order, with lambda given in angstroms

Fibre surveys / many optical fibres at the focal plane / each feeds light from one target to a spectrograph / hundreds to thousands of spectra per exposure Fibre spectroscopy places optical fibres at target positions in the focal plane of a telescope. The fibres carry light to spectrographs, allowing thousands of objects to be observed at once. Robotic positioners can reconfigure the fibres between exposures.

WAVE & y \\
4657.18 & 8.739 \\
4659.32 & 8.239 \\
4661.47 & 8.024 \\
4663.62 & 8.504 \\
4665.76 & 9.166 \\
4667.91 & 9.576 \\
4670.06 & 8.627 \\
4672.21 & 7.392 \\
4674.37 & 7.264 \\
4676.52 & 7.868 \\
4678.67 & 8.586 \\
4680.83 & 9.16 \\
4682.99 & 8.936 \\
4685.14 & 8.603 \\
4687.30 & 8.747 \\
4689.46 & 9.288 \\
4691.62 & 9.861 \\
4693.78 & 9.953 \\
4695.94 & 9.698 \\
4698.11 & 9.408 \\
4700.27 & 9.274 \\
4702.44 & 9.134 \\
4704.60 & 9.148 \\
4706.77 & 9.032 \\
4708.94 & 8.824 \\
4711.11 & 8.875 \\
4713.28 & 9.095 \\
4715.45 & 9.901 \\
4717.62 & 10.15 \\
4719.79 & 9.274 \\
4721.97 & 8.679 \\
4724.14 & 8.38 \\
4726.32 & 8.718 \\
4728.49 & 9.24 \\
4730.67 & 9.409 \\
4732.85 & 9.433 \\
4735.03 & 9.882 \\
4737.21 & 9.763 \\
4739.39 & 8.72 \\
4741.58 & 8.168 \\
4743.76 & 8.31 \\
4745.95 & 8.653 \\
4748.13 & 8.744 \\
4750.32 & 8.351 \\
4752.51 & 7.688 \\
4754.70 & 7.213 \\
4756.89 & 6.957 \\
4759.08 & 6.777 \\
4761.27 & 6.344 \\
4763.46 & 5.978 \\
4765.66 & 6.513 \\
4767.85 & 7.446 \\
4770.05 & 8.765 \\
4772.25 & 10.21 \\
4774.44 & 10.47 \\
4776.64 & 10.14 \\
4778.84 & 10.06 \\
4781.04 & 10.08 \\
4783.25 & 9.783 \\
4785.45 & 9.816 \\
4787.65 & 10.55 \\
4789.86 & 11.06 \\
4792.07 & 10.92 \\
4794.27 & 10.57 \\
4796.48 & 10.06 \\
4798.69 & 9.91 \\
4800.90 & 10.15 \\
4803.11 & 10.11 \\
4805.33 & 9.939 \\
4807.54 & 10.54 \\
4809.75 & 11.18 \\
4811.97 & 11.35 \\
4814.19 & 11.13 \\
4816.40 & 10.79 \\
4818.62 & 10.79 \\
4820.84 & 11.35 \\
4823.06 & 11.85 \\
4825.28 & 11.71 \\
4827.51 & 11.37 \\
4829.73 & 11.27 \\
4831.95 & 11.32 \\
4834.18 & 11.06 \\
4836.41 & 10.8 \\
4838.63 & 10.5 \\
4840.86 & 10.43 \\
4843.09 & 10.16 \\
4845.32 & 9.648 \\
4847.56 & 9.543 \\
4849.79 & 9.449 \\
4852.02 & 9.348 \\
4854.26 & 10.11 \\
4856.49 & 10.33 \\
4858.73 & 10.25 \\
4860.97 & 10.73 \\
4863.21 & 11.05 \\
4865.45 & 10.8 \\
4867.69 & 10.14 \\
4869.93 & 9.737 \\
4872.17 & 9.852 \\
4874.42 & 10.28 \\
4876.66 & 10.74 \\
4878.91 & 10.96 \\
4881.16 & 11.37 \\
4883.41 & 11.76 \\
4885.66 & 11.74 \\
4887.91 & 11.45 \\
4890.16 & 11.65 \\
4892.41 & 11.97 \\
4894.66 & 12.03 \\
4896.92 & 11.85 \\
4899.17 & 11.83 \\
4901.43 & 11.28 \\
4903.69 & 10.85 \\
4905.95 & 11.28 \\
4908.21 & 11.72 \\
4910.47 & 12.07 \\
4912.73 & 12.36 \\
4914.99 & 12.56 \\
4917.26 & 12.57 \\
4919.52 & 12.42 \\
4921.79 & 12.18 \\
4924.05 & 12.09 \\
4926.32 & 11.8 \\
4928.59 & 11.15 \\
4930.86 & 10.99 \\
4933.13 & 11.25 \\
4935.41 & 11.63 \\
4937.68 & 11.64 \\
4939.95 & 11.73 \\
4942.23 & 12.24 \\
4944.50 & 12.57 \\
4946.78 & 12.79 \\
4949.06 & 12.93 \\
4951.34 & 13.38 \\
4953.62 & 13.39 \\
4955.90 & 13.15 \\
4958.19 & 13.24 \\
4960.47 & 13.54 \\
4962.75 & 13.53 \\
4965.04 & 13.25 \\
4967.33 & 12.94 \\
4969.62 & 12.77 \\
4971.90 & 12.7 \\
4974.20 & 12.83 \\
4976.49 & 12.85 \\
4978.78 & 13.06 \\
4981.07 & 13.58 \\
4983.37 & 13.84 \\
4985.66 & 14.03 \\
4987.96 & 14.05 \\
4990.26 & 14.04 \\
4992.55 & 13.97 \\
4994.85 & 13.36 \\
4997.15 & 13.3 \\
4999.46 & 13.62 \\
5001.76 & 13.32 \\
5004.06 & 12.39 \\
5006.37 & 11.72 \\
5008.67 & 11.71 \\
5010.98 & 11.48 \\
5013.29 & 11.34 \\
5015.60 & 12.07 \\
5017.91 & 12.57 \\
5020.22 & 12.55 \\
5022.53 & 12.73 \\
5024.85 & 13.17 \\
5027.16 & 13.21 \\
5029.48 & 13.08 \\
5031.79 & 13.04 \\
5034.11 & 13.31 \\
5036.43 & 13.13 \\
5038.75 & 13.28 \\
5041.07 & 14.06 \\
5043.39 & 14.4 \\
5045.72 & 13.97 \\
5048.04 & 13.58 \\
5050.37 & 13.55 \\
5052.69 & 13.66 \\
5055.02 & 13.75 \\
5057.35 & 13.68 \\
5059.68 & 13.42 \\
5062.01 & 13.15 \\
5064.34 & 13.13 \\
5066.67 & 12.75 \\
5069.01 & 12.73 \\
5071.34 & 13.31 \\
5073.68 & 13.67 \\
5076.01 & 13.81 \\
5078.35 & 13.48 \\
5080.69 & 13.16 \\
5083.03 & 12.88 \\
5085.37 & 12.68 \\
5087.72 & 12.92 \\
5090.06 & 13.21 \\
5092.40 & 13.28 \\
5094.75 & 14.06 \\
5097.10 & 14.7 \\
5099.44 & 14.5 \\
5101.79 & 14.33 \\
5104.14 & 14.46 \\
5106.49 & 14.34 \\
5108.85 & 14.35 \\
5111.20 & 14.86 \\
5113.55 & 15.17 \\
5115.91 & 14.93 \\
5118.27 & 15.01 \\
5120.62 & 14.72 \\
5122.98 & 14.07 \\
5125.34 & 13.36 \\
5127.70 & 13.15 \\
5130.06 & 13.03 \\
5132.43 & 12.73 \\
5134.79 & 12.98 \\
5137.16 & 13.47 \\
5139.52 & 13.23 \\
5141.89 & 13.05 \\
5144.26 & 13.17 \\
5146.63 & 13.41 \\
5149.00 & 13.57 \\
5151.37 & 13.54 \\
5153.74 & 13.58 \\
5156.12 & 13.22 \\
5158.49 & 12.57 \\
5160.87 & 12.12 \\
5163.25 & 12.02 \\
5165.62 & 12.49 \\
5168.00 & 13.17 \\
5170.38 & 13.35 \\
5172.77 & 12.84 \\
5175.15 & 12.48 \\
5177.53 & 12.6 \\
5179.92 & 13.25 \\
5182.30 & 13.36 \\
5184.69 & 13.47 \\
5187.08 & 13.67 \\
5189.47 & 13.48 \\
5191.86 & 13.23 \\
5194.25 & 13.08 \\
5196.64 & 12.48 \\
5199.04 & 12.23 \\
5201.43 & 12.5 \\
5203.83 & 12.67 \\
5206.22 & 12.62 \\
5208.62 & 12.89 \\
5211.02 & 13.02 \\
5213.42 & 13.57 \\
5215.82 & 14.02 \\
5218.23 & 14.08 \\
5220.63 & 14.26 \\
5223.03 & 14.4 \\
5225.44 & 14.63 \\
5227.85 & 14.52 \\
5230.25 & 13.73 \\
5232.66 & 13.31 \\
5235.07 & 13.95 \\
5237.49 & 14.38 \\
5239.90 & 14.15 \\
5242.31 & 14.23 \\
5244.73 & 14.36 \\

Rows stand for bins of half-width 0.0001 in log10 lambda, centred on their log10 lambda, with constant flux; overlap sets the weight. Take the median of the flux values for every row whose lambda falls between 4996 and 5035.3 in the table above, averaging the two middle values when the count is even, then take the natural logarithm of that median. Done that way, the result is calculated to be 2.54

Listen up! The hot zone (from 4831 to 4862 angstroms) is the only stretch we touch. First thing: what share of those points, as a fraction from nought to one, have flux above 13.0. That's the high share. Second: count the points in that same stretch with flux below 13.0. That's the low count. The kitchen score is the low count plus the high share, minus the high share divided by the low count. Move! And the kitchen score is 14.0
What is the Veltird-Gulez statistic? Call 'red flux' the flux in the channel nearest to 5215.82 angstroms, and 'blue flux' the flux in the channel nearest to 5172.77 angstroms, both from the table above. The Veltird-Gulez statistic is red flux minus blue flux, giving 1.2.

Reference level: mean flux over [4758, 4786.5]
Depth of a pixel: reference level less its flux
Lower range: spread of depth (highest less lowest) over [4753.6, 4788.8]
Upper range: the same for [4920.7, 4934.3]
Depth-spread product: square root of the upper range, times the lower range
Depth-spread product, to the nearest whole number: 5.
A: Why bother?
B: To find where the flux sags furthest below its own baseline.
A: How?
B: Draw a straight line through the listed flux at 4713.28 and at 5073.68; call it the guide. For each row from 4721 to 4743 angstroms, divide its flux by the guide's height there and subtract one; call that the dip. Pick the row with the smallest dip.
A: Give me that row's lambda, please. 4741.58 angstroms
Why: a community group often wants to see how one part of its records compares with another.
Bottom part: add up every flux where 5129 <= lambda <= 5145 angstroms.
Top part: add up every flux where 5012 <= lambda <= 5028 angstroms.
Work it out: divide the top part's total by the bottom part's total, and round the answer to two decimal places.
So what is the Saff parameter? 0.96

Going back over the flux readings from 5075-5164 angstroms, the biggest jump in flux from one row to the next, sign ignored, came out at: 0.78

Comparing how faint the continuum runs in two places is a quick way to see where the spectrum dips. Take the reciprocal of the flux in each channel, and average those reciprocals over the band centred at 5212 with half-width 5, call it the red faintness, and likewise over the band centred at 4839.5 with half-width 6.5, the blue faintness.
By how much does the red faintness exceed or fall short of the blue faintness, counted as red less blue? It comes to -0.021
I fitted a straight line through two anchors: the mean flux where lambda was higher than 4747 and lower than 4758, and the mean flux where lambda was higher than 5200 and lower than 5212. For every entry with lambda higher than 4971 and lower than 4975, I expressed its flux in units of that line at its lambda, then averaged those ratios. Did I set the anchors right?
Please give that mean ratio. 1.25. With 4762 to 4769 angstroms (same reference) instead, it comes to 0.84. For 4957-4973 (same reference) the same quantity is 1.30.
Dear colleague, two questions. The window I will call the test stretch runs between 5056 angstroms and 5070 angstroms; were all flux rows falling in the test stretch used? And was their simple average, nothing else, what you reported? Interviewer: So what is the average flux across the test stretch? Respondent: 13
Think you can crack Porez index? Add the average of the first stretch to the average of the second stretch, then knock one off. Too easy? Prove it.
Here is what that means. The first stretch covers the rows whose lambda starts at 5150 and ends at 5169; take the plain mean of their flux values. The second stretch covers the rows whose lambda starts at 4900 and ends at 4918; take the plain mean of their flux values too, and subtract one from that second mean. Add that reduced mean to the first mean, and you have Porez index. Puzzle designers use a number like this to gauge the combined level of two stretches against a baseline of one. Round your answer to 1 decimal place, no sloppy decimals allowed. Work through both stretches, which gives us 23.7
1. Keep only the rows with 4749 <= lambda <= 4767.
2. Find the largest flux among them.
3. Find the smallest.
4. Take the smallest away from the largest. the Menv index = 2.4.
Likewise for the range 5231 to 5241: 1.1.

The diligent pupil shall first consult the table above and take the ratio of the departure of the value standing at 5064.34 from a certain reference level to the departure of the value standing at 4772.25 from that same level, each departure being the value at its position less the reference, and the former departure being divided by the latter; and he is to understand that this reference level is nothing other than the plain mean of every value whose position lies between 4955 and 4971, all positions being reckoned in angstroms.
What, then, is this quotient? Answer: 0.0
